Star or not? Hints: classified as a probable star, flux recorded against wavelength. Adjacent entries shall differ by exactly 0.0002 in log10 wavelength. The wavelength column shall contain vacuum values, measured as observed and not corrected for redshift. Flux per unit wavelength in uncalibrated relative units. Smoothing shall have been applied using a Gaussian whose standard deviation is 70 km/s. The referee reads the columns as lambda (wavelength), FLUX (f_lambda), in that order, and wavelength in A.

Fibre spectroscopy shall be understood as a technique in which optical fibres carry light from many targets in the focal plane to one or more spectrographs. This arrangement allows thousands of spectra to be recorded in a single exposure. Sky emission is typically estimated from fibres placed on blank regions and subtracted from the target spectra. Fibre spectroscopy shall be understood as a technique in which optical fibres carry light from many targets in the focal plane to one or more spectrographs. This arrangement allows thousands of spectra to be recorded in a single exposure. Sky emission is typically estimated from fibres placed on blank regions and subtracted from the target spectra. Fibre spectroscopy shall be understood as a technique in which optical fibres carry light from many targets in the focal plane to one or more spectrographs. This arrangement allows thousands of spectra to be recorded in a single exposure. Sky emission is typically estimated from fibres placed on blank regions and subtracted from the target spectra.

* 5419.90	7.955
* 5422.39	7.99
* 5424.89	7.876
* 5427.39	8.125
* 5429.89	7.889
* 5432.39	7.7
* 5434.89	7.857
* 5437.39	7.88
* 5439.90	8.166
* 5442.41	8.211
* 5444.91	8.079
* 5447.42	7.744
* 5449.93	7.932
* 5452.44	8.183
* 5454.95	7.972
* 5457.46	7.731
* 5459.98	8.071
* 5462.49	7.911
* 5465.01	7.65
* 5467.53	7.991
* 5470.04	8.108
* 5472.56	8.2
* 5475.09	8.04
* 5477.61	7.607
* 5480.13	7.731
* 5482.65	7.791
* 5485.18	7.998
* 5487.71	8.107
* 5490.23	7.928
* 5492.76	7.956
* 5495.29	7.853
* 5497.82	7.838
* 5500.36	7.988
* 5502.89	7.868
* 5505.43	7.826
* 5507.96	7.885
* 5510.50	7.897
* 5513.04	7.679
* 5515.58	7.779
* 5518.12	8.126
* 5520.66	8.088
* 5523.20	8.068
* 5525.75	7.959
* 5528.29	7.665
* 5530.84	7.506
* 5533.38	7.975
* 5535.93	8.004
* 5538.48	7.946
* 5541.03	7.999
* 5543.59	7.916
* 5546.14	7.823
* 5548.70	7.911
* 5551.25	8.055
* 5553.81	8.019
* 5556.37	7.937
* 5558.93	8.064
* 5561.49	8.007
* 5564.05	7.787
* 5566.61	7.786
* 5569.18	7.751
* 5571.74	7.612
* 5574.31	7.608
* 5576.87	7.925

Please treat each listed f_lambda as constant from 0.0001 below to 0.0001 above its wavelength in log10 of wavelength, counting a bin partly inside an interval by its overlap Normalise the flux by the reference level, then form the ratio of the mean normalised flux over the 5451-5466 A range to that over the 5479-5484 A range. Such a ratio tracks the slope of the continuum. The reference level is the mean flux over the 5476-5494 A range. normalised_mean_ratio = 1.020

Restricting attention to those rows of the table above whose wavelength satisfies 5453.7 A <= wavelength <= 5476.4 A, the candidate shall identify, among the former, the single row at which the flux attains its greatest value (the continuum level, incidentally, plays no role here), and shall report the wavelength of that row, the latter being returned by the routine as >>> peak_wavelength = 5472.56 A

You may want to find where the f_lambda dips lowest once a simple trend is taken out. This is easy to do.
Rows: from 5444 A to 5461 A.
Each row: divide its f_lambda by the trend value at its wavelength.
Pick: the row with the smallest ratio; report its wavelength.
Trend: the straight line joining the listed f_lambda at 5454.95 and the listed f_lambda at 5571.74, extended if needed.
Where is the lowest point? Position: 5447.42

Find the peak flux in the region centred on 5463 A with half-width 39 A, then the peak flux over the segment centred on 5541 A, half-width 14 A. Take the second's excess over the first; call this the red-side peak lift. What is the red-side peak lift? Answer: -0.16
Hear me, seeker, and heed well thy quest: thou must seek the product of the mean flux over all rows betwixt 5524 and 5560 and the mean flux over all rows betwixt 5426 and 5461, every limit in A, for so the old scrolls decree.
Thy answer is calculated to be 63.0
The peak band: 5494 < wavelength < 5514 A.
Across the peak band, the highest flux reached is 7.988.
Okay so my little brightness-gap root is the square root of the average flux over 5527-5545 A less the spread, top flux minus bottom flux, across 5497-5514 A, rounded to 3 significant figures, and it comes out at 2.75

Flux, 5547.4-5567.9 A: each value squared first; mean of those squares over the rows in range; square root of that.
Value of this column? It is 7.95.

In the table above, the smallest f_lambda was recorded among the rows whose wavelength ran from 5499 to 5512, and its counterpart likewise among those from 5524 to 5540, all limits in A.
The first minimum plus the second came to 15.33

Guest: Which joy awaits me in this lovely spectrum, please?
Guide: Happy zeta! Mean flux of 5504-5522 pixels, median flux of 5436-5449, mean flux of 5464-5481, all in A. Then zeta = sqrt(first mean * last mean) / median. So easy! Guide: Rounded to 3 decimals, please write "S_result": 0.978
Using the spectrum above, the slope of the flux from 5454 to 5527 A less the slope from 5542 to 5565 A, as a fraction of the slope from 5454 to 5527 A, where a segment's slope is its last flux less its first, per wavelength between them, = -33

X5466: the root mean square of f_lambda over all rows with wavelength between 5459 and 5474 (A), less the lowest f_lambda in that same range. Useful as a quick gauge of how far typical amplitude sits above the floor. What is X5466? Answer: 0.34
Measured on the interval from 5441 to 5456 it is 0.28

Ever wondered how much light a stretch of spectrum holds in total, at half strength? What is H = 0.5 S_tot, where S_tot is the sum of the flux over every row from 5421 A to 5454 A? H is 52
